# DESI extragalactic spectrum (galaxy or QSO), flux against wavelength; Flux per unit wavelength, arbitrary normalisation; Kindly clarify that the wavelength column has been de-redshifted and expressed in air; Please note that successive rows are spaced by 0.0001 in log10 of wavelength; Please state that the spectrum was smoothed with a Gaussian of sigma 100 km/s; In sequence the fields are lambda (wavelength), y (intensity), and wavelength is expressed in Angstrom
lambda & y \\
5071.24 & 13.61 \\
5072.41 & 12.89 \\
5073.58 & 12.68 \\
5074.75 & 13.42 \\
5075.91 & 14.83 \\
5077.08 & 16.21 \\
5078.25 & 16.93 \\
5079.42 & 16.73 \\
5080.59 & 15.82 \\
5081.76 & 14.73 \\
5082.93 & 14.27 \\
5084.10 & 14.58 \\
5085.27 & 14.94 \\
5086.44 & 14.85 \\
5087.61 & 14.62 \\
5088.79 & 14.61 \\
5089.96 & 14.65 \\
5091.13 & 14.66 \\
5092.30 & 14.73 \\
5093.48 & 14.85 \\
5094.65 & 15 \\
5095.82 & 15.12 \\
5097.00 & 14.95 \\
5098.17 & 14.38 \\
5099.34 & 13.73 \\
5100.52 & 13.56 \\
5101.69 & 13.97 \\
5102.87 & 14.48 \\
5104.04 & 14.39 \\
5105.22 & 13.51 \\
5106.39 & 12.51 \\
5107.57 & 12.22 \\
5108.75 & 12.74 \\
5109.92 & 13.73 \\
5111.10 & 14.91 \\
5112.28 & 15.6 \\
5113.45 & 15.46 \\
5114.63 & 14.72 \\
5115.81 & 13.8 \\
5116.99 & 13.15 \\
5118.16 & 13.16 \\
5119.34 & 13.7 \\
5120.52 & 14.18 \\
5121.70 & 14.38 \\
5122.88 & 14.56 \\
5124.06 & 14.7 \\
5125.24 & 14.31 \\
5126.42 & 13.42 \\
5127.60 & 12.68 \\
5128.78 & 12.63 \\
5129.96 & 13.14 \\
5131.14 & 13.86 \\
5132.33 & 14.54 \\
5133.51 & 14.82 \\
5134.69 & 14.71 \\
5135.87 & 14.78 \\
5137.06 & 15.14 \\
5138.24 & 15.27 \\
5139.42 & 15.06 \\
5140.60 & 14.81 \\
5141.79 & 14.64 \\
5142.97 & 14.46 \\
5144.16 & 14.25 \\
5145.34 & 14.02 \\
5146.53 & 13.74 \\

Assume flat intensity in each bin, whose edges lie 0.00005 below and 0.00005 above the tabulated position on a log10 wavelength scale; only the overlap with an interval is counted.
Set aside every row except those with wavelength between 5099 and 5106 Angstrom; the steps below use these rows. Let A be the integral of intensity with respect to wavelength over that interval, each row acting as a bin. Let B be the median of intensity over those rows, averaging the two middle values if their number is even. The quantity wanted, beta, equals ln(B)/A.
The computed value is 0.0270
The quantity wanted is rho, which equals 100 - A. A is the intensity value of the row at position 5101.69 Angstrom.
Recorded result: 86.0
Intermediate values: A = 13.97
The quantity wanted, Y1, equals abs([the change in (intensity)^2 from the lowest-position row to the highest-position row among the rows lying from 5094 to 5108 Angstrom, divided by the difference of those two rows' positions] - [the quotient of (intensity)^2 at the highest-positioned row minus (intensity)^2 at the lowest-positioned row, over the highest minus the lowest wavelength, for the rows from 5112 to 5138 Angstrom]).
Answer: 5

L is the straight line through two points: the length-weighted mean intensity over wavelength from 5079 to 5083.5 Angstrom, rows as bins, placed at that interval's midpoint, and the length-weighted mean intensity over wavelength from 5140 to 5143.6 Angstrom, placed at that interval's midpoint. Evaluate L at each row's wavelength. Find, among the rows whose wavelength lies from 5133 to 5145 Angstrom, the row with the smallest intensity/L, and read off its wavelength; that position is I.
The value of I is 5144.16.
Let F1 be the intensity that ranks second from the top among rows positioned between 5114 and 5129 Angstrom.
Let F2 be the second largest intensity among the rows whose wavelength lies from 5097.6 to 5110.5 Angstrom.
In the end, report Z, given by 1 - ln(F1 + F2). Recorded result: -2.37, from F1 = 14.7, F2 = 14.39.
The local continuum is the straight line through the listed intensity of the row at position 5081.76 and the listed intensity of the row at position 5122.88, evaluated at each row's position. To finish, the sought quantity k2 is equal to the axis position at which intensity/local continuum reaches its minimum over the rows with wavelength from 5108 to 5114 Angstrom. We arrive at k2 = 5108.75 Angstrom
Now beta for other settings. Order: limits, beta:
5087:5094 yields 0.0261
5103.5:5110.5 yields 0.0279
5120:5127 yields 0.0267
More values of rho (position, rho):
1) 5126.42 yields 86.6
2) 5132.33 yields 85.5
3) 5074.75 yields 86.6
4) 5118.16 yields 86.8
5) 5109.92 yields 86.3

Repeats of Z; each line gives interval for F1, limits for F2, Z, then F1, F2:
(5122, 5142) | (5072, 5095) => -2.46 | 15.14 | 16.73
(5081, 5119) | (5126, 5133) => -2.38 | 15.46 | 13.86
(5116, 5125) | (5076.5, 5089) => -2.44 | 14.56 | 16.73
